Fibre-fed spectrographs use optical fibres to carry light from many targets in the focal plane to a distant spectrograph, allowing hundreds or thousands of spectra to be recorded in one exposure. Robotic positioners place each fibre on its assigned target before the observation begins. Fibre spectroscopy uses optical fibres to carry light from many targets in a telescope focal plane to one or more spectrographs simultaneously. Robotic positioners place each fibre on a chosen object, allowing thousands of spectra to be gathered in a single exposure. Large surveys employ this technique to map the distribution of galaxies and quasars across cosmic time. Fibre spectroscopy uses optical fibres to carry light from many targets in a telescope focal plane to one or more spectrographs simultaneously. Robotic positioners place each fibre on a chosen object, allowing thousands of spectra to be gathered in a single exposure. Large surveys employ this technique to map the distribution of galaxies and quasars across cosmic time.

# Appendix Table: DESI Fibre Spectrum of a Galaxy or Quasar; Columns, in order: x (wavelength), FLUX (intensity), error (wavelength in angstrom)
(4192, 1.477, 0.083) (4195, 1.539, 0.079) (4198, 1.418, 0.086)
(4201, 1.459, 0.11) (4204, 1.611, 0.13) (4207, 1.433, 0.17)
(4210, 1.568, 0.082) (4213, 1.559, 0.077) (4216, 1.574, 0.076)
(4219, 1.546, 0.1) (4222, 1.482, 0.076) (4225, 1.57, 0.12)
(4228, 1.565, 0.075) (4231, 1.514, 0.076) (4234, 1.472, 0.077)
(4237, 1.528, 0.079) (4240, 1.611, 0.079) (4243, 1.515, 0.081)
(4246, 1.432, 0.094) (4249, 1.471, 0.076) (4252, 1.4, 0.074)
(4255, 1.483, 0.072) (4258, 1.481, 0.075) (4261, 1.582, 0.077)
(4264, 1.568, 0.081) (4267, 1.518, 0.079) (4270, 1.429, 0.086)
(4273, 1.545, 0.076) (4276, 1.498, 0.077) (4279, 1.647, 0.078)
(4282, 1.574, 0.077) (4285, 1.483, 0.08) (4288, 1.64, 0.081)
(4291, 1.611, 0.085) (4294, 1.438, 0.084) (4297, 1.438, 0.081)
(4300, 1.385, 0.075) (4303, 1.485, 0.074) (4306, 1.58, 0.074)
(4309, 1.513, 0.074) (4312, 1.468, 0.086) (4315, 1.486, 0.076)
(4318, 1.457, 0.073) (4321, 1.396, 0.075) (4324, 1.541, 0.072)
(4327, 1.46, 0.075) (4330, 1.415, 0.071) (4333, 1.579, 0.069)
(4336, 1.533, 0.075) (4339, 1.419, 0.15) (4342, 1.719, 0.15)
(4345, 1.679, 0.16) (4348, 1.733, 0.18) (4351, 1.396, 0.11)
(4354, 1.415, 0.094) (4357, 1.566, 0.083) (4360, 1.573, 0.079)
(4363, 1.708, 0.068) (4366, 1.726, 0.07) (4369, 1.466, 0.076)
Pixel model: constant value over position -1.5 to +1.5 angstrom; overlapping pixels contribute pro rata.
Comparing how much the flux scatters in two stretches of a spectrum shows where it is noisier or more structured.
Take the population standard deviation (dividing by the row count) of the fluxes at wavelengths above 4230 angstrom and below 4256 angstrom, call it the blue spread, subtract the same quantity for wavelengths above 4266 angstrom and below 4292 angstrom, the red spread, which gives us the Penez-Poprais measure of -0.013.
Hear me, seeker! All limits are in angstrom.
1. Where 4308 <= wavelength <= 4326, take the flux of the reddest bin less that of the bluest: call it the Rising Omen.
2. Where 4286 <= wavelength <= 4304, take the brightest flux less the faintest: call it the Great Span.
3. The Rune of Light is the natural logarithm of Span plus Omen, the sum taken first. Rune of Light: -1.3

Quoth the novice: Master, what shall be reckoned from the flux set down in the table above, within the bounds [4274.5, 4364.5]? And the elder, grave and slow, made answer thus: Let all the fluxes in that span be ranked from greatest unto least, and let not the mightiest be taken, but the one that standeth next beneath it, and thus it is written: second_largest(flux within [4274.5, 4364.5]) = 1.719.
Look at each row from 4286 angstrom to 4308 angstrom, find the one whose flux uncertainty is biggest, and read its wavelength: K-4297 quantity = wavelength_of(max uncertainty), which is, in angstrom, 4291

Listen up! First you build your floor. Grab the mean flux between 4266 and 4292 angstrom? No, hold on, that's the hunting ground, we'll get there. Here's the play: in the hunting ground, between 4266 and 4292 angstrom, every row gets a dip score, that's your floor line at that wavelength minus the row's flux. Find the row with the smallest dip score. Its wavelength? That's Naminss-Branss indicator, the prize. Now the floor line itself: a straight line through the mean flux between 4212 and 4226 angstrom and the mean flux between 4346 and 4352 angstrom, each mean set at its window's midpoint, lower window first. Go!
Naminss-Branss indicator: 4279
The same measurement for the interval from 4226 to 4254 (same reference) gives 4240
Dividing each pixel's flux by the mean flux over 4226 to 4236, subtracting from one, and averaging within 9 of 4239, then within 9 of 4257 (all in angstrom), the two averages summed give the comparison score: 0.02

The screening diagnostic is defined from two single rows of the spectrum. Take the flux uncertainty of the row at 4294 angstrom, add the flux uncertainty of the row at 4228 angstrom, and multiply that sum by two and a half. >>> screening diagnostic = 0.40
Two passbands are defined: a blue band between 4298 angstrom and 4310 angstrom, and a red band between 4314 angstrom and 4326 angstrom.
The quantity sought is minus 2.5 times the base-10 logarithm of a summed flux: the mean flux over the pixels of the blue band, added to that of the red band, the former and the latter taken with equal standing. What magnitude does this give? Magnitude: -1.18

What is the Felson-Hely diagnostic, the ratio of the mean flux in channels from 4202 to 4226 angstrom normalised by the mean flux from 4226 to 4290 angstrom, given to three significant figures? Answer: 1.01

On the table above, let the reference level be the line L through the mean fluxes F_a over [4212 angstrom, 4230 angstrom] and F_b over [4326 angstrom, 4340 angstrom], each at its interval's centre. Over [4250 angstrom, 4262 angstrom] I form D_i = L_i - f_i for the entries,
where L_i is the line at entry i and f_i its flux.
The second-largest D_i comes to 0.05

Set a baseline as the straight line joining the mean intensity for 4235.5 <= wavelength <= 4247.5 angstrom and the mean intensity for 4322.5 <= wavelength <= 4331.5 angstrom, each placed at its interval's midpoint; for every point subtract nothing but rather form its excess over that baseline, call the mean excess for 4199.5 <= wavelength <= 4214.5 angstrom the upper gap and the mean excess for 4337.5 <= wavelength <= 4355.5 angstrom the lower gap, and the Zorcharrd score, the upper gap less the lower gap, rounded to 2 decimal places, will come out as -0.11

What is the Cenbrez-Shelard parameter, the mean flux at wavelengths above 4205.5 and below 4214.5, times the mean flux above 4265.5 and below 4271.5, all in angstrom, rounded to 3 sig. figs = 2.24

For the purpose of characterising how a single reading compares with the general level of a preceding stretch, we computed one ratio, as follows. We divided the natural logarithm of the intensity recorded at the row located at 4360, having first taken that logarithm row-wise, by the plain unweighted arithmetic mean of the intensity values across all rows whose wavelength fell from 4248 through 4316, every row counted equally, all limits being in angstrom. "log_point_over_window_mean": 0.300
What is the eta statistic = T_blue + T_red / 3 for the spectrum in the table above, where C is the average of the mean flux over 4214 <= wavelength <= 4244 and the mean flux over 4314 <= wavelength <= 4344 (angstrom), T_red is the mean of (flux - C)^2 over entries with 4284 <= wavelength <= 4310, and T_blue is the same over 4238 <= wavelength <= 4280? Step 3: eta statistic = 0.007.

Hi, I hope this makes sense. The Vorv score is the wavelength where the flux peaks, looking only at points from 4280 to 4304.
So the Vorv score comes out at 4288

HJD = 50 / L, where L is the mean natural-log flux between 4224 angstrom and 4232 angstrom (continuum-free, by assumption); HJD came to 114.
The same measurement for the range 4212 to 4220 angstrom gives 112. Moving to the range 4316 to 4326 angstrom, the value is 131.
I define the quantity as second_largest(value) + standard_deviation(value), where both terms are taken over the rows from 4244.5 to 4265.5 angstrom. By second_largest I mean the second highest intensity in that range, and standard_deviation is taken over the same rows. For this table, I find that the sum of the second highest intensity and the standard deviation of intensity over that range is 1.63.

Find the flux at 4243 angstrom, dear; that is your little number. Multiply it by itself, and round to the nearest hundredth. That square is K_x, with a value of 2.30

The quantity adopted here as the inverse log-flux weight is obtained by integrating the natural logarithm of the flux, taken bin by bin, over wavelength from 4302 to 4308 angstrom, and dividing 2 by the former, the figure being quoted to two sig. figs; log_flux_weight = 0.78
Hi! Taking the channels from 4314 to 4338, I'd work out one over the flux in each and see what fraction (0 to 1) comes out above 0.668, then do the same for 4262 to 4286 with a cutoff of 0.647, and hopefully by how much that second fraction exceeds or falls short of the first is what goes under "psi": 0.00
